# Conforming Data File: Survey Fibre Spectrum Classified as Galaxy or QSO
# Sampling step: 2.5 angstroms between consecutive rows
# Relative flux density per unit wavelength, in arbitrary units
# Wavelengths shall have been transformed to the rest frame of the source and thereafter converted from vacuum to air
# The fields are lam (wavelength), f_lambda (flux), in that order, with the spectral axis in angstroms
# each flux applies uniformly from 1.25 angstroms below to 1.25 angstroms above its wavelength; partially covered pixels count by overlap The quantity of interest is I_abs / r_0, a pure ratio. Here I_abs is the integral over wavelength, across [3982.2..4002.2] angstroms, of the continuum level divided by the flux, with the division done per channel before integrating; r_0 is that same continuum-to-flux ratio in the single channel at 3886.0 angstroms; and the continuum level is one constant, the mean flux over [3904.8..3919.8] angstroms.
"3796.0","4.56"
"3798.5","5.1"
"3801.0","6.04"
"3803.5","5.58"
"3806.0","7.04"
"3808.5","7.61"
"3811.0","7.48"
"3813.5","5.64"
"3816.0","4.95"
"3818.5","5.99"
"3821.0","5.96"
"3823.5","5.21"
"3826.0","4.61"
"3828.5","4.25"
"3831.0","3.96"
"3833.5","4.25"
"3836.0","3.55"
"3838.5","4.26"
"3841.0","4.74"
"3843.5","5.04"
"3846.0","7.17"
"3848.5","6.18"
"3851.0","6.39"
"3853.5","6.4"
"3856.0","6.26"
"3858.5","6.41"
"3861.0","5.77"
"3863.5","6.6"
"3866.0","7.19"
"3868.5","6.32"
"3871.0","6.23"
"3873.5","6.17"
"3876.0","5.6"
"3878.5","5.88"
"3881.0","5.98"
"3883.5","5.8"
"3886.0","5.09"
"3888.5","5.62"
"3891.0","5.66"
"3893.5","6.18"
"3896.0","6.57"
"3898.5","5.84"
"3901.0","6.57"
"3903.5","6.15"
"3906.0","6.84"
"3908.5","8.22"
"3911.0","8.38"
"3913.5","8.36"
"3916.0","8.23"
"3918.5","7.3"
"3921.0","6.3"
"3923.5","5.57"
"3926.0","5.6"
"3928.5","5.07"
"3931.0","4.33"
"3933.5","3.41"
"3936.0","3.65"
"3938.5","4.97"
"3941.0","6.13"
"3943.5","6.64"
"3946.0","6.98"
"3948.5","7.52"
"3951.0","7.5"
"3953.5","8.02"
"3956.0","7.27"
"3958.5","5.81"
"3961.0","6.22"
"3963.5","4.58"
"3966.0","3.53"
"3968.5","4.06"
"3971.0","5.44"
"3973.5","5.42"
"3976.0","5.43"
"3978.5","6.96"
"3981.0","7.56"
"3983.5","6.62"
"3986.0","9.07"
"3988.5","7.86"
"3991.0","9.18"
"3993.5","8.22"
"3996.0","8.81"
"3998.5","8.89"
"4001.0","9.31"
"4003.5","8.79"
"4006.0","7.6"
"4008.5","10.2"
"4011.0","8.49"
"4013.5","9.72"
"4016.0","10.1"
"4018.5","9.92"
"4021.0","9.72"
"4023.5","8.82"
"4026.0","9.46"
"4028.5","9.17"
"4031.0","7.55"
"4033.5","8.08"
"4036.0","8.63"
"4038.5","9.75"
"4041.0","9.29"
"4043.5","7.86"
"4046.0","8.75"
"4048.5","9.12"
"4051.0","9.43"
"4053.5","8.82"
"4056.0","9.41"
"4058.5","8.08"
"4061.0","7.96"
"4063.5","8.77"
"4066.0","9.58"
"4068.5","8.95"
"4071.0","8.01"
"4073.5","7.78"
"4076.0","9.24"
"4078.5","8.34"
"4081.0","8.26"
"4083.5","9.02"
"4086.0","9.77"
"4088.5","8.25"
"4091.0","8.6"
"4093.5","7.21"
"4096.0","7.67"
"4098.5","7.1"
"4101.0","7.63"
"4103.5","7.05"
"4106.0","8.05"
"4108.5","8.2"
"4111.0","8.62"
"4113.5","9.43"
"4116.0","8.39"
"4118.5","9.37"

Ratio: 12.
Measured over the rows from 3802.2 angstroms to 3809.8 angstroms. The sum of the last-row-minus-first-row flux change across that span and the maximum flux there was 9.6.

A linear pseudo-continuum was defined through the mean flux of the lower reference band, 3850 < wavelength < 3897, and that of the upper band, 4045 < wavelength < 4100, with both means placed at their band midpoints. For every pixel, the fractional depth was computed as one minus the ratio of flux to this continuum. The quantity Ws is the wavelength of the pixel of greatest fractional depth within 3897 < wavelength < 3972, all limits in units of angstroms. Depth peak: 3966.0 angstroms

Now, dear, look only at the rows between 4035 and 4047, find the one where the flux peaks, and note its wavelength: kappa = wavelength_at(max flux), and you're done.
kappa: 4038.5 angstroms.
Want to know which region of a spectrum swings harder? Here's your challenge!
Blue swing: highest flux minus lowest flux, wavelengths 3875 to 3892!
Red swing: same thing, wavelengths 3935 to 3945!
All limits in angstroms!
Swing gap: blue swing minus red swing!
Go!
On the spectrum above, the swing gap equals -2.10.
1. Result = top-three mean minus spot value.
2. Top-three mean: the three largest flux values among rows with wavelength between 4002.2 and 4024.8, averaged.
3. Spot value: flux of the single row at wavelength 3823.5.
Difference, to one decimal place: 4.9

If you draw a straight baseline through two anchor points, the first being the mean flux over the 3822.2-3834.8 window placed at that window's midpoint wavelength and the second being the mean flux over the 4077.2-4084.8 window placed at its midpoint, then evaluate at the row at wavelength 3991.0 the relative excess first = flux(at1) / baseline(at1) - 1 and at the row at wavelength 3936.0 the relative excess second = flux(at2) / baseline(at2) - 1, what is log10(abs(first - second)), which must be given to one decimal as -0.2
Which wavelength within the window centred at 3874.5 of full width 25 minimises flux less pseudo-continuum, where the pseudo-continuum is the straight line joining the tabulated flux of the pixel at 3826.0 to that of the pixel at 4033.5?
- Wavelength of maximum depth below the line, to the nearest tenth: 3886.0 angstroms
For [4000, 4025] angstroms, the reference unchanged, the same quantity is 4006.0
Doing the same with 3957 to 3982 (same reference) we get 3966.0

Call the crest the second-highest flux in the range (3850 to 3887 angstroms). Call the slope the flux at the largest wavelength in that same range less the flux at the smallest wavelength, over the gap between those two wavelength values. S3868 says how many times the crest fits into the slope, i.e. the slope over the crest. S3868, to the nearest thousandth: -0.006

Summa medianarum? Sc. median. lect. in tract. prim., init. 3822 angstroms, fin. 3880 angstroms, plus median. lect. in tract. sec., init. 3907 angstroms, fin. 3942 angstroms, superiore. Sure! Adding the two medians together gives 11.7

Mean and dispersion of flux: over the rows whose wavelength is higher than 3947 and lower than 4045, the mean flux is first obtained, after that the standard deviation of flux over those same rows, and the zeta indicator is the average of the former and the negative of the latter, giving 3.1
